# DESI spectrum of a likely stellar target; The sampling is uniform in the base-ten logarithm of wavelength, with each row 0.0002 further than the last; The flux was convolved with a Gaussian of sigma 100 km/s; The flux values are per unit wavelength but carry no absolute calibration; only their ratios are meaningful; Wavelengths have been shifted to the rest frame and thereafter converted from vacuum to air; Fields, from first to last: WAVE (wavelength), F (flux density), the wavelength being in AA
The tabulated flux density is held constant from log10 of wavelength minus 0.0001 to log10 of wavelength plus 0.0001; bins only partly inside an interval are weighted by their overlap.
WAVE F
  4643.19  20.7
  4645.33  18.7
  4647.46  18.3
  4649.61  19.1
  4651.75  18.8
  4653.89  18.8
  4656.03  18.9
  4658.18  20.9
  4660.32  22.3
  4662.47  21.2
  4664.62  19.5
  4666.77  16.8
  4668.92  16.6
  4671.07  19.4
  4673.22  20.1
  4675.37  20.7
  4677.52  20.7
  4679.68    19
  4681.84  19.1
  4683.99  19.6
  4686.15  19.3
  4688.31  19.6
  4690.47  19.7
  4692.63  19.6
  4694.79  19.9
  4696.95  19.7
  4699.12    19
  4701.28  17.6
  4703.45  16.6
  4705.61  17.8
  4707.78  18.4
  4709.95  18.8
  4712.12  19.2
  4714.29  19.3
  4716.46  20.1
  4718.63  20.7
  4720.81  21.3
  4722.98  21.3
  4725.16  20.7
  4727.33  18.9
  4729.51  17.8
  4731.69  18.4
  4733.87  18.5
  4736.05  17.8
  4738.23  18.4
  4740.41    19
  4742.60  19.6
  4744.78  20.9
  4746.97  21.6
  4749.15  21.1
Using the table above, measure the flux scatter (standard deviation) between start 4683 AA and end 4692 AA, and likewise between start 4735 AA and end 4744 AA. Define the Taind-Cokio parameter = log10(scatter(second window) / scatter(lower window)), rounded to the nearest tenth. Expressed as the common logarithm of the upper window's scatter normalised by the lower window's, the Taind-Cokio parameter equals 0.7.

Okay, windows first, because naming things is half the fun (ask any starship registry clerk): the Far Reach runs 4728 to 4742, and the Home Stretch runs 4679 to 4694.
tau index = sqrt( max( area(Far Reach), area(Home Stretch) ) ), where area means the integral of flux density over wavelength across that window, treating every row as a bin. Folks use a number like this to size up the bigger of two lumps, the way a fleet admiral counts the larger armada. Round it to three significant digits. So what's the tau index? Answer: 17.1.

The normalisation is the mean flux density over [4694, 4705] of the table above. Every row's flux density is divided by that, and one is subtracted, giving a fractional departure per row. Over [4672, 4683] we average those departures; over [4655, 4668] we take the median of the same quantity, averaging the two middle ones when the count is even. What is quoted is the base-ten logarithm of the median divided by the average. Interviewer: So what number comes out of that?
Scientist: 0.1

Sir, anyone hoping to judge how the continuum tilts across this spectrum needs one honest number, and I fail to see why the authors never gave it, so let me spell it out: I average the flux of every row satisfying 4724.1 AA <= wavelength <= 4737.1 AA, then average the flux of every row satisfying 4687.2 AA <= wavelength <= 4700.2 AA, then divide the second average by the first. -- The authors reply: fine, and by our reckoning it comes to 1.05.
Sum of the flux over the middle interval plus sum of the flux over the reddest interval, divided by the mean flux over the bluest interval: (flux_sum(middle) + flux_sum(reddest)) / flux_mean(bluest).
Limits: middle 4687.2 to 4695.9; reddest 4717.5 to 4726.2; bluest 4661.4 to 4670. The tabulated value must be 8.79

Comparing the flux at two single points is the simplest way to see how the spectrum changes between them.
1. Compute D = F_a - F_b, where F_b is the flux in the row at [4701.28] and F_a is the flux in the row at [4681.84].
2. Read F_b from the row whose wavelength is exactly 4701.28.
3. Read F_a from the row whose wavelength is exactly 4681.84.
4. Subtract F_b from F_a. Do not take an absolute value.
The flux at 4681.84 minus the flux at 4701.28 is 1.50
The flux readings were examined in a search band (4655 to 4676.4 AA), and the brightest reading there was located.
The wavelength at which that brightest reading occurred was 4660.32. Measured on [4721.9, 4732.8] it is 4722.98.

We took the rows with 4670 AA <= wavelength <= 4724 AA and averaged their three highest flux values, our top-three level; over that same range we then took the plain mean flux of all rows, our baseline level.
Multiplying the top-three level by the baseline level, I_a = 411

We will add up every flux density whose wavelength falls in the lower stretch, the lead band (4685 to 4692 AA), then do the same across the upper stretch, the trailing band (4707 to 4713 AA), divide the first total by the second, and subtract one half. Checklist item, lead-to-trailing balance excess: 0.54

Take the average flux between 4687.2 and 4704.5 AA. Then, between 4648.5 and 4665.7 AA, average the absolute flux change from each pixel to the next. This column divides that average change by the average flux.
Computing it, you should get 0.050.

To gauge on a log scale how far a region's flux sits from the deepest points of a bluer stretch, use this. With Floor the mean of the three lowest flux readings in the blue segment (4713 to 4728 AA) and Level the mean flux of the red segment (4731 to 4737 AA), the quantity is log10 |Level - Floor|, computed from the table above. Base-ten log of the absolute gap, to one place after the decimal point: 0.1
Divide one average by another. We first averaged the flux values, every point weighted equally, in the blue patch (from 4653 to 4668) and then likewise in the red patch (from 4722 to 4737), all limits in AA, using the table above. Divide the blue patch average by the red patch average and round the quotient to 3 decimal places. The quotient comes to 1.037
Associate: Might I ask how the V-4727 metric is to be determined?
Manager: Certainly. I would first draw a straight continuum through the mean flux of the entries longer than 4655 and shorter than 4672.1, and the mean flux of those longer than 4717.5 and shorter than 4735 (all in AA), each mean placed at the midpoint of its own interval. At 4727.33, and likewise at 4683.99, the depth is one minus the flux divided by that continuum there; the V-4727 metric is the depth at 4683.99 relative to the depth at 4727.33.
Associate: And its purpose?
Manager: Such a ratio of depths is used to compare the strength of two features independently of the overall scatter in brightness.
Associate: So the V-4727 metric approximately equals 0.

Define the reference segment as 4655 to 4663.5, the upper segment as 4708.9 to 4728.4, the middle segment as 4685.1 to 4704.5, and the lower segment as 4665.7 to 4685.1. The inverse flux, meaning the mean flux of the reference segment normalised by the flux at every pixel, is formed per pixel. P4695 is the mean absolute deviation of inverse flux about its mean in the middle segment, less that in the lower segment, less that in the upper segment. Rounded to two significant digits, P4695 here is -0.060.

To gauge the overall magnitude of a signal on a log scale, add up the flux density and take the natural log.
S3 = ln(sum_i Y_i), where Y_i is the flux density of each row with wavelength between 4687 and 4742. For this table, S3 6.2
